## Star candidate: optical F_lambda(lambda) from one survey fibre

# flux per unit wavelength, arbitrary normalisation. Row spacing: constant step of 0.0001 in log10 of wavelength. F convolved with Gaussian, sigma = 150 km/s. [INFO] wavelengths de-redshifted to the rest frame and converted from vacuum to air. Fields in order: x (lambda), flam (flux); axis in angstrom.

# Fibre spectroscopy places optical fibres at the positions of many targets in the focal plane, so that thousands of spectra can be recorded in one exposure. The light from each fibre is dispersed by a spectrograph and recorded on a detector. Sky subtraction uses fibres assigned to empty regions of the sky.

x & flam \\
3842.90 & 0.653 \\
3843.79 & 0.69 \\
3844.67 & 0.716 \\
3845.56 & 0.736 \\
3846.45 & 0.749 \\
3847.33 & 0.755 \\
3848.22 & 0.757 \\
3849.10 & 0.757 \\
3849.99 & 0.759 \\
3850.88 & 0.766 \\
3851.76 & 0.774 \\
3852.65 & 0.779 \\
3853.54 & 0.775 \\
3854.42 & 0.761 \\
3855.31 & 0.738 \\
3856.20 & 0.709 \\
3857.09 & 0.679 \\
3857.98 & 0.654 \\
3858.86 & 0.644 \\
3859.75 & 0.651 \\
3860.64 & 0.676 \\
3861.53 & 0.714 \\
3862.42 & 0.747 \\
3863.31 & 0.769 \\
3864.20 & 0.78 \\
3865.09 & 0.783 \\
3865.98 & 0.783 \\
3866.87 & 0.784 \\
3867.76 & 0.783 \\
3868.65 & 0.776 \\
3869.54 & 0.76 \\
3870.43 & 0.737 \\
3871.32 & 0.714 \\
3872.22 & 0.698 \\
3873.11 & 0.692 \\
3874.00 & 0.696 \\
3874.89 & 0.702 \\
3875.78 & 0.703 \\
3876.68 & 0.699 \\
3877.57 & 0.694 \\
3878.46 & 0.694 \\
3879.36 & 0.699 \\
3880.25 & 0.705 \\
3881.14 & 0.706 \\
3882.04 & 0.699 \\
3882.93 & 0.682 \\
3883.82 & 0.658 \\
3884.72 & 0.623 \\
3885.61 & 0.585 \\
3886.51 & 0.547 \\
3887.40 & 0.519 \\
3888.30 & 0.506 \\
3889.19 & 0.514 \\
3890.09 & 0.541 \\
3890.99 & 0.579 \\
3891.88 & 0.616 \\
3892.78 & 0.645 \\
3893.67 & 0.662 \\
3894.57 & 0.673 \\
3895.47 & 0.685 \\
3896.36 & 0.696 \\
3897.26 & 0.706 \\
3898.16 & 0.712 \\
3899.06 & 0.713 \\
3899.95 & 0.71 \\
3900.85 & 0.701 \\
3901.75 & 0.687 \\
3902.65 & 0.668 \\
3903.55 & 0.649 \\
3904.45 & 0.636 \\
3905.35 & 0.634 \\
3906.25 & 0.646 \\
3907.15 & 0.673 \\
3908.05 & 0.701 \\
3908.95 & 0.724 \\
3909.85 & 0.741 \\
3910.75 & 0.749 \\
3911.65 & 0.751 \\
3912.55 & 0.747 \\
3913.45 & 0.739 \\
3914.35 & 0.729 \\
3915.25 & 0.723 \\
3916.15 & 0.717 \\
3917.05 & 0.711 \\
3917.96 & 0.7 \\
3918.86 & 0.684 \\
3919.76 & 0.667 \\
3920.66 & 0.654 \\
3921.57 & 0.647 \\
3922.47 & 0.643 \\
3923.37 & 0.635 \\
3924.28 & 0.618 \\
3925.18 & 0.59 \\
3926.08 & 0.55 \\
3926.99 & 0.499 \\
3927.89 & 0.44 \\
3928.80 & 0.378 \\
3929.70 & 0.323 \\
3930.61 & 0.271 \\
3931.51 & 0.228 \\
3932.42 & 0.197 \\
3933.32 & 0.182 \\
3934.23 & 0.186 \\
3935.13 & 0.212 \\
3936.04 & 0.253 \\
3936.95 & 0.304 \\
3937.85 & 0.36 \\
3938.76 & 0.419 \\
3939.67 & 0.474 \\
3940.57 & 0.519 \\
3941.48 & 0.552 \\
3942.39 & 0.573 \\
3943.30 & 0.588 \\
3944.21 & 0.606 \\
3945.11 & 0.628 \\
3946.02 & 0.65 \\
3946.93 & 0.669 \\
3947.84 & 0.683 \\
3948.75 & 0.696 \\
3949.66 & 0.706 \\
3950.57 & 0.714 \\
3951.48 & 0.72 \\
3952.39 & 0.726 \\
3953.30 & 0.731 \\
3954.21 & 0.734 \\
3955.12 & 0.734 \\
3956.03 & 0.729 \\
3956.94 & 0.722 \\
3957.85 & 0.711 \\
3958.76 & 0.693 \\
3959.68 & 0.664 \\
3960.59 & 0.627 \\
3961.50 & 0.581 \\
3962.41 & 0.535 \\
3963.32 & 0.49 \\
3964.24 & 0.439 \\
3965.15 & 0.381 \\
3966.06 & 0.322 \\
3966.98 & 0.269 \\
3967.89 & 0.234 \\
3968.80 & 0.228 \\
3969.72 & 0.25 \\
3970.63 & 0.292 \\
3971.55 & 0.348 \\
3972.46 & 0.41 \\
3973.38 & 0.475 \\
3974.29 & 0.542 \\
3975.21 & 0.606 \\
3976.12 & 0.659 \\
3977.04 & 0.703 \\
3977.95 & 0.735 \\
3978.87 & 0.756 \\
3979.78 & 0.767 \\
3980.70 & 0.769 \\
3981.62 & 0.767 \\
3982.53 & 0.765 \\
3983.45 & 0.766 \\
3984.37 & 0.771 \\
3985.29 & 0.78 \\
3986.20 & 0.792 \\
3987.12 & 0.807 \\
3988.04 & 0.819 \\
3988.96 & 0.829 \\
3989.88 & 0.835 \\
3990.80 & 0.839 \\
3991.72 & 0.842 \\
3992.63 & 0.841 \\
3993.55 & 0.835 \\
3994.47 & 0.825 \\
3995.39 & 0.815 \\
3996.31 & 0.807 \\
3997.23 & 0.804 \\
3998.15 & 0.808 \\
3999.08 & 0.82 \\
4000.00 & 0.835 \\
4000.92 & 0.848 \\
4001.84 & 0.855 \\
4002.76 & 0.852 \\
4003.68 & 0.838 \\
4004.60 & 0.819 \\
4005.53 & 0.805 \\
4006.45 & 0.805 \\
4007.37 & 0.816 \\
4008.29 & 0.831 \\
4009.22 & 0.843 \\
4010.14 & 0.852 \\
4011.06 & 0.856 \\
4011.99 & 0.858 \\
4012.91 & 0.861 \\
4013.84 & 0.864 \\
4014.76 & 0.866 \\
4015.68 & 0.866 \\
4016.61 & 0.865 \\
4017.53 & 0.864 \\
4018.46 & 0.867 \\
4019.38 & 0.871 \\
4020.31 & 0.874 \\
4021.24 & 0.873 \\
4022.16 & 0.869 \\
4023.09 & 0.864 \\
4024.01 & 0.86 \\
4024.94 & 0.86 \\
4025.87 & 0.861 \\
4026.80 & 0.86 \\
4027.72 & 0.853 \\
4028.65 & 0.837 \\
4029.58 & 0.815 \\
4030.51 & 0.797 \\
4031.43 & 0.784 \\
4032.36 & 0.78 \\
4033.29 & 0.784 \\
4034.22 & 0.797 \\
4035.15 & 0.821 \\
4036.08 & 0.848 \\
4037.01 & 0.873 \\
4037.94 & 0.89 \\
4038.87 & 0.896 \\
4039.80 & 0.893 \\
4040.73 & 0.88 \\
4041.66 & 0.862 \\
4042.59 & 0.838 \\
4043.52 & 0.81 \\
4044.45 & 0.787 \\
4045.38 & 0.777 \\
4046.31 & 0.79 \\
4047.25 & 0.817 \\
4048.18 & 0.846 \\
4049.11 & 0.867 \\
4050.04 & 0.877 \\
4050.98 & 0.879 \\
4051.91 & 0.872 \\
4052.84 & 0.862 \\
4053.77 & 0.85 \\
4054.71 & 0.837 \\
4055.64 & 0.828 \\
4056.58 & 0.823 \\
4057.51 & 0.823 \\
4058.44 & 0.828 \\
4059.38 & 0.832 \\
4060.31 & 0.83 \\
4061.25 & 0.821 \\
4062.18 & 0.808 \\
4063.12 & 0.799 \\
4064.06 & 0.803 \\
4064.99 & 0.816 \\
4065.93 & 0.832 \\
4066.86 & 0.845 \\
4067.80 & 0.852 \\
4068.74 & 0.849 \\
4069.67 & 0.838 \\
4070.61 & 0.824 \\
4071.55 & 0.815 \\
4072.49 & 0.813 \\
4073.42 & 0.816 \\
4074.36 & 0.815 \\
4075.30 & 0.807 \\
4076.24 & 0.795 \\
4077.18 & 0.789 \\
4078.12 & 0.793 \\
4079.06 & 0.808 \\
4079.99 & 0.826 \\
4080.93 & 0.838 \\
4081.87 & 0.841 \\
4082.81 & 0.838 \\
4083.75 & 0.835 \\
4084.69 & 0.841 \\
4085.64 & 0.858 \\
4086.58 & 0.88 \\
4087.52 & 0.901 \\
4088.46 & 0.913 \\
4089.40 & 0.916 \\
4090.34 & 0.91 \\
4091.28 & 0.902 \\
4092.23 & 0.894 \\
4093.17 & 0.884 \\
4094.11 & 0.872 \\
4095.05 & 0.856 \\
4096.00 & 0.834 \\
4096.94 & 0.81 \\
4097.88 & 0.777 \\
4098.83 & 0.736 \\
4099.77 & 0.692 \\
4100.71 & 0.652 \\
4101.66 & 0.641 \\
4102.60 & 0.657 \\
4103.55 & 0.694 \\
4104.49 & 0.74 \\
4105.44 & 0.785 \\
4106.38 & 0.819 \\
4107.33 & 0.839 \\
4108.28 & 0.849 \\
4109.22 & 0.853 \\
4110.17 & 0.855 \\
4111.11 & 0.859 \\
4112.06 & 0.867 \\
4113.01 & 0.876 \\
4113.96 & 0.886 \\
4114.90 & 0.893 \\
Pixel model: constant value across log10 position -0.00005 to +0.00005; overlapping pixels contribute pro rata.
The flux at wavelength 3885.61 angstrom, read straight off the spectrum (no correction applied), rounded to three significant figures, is 0.585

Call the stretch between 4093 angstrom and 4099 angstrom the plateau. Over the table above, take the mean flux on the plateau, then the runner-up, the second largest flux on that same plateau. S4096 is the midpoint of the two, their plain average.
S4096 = 0.85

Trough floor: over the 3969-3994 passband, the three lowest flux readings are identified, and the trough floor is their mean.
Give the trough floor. 0.30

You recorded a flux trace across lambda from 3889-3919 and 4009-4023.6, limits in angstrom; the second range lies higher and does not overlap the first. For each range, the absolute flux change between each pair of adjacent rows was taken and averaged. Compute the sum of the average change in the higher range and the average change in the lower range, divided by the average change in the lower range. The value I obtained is 1.21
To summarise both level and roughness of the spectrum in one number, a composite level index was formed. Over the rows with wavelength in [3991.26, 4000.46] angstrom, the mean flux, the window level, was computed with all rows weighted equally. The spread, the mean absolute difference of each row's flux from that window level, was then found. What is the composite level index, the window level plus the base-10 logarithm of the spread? -1.1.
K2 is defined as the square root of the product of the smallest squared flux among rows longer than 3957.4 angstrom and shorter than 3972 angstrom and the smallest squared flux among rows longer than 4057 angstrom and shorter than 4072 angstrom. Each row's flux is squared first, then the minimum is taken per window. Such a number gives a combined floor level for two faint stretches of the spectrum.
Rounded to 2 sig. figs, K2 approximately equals 0.18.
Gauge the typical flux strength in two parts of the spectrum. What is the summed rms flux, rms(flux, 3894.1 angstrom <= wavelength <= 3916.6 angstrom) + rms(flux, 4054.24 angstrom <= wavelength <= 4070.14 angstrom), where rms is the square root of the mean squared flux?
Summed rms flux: 1.53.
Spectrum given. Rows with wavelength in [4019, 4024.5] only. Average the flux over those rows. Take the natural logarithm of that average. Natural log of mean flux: -0.14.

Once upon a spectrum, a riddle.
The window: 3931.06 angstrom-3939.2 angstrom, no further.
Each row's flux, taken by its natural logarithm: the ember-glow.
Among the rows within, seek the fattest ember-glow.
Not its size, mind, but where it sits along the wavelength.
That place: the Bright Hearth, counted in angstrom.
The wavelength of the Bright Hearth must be 3938.76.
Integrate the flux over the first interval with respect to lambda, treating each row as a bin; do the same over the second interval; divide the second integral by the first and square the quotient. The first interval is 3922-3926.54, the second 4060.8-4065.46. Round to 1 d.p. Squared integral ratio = 1.9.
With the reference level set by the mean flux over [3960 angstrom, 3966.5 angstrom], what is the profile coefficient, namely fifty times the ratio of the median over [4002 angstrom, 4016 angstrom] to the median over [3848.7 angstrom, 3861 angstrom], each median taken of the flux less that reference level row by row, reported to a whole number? 70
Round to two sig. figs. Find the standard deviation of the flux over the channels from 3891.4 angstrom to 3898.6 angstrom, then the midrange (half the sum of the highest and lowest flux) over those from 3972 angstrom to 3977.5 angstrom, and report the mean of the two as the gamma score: 0.29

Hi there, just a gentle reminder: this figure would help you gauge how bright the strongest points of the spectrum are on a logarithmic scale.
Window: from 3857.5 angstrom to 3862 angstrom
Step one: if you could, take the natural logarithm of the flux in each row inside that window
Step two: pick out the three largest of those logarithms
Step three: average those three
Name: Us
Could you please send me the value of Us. -0.38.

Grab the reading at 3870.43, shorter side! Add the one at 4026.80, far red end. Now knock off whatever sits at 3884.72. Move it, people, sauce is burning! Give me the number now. 0.97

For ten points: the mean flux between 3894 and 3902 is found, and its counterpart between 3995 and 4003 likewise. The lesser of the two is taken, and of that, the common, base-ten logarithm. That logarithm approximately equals -0.156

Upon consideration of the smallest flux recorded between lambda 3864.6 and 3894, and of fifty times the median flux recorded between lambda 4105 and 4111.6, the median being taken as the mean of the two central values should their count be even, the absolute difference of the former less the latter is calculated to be 41.9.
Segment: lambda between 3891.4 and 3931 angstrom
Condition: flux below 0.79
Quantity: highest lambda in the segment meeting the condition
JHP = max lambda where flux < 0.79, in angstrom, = 3930.61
